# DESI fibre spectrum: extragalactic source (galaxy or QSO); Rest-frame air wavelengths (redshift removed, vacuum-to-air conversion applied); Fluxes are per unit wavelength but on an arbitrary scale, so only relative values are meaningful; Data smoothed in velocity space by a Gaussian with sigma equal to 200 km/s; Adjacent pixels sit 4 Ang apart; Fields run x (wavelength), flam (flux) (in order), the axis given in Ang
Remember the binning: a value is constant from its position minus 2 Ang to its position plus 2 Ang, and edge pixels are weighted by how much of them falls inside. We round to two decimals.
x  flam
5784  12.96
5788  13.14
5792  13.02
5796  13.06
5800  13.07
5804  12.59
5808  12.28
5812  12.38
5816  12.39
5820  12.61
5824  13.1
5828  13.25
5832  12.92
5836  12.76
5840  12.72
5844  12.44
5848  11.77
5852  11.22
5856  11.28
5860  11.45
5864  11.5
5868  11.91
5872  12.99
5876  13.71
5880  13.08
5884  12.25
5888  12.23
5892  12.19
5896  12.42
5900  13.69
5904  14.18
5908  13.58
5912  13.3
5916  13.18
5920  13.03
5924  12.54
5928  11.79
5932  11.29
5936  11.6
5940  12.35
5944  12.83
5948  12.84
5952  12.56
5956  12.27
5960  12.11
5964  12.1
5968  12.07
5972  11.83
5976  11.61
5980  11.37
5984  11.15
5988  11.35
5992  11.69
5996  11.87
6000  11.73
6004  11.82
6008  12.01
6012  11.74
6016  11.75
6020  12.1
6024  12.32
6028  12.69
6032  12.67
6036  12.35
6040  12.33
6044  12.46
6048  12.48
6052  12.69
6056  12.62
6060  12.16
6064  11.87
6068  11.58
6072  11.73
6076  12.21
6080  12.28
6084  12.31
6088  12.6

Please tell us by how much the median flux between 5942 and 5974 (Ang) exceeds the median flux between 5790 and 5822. -0.41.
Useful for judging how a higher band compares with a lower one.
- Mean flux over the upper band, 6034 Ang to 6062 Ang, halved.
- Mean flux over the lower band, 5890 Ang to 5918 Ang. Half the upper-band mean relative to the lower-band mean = 0.471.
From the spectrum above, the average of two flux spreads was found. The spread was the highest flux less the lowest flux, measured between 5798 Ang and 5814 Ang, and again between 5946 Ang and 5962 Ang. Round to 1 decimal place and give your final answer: 0.8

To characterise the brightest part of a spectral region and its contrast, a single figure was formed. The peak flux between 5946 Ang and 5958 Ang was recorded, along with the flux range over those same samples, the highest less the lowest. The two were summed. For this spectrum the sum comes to 13.4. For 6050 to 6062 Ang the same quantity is 13.2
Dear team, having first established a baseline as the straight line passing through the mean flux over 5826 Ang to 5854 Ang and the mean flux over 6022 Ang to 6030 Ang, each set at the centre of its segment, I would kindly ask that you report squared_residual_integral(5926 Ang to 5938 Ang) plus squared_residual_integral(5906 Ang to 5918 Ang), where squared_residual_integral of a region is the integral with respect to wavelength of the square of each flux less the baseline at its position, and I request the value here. 20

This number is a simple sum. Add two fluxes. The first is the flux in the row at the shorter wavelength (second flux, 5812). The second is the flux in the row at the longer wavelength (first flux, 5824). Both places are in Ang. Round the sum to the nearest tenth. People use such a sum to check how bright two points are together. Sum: 25.5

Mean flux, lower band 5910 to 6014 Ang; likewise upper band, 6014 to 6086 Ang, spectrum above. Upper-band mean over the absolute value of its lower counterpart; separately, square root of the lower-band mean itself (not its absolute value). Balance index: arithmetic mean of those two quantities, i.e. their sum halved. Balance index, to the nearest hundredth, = 2.25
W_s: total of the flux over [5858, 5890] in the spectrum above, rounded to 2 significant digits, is 99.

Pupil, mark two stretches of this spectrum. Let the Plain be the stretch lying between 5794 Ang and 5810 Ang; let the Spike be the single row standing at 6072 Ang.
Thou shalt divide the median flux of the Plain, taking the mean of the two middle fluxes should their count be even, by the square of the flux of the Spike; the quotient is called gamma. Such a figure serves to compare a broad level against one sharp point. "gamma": 0.093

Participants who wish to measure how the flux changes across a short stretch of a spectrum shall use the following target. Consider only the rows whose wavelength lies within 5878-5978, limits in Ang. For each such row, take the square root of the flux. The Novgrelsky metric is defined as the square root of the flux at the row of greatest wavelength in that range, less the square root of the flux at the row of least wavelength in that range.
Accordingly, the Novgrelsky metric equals -0.21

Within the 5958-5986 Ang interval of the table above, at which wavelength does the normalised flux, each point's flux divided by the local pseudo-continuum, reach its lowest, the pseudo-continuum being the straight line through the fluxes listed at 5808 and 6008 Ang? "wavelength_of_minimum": 5984 Ang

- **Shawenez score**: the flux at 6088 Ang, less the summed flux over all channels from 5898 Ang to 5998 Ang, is -296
